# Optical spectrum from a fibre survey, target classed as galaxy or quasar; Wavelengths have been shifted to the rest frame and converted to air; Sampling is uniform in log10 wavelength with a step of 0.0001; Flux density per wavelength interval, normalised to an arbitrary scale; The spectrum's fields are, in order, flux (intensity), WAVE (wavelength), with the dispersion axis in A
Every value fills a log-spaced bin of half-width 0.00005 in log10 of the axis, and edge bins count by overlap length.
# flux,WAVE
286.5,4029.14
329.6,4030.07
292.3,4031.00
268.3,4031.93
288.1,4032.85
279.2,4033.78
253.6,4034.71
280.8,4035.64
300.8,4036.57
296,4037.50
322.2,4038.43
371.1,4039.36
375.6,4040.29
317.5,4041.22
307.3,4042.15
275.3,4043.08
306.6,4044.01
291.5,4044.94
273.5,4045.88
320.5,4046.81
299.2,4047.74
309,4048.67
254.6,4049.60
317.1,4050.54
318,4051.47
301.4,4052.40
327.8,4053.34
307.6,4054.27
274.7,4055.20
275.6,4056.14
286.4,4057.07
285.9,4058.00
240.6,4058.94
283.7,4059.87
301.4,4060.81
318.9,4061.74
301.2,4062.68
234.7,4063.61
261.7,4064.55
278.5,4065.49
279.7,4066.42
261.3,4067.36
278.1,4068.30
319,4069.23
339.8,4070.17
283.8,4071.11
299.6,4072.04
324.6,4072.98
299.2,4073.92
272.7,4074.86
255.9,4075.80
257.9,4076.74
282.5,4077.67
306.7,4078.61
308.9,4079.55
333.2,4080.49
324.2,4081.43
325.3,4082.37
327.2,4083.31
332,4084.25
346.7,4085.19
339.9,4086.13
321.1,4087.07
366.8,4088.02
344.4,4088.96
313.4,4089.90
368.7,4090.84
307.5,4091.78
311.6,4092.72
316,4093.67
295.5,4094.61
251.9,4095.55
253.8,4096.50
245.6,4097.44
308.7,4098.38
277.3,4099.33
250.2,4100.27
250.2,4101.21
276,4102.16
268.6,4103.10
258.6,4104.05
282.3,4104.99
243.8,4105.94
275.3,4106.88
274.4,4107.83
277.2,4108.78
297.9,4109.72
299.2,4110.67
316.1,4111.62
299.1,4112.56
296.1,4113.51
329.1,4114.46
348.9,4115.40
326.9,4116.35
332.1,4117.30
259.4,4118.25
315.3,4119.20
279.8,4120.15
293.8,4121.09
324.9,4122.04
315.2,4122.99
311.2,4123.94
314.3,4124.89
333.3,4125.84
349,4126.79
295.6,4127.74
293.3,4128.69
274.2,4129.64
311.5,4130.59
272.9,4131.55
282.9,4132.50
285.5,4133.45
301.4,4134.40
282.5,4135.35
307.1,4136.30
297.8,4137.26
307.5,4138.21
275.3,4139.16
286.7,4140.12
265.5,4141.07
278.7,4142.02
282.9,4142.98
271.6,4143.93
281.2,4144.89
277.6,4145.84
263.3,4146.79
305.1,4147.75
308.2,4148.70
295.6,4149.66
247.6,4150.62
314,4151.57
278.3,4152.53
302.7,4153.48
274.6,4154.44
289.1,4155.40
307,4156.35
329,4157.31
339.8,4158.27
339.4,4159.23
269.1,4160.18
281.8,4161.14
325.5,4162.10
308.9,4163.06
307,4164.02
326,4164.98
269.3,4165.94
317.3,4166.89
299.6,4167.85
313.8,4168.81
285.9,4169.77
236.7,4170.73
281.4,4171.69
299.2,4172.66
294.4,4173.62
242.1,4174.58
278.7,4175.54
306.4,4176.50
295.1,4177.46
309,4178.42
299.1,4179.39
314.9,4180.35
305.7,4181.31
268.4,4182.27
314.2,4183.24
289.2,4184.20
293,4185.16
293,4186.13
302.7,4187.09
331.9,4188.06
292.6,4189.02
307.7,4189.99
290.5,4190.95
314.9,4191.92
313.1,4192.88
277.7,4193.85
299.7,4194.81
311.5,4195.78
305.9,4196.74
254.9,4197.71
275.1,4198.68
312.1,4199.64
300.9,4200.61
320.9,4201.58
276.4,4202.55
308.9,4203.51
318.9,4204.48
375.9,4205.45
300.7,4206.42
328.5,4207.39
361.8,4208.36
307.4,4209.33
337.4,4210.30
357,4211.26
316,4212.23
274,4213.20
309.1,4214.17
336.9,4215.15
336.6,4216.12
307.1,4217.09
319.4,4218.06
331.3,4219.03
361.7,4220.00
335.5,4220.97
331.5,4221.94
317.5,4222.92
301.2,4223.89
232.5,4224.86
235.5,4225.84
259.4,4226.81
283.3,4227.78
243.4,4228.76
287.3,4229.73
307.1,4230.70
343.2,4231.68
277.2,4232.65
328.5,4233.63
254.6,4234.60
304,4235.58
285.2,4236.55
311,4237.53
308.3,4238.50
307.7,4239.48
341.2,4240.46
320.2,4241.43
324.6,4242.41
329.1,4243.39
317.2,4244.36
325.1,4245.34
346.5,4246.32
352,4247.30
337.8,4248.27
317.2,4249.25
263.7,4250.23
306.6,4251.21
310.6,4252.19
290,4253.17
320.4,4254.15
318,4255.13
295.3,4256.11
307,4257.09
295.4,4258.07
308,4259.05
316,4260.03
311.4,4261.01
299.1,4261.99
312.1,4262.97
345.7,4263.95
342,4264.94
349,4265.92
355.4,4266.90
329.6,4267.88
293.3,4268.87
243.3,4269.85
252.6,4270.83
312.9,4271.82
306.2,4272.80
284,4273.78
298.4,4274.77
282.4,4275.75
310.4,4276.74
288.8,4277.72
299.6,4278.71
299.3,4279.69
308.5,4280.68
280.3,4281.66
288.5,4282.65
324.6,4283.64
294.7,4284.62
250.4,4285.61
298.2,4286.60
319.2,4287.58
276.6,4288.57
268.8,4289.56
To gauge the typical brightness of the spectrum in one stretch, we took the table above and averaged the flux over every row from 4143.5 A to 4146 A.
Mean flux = 277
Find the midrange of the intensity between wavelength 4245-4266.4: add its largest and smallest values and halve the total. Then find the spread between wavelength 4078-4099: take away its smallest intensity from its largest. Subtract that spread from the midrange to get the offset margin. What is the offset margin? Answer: 185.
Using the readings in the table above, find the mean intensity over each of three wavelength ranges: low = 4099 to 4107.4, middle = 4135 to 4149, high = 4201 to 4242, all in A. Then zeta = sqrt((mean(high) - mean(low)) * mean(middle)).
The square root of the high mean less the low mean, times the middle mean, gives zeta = 113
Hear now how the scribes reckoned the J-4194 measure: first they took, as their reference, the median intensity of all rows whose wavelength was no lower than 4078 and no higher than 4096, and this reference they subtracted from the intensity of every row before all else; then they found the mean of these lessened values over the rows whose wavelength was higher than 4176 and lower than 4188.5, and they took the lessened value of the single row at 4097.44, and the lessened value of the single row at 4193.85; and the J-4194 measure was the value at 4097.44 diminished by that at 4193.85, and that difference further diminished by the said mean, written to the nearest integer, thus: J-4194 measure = -10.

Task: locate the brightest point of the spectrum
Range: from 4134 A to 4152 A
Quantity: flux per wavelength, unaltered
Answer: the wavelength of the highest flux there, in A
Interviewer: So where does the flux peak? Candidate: 4151.57 A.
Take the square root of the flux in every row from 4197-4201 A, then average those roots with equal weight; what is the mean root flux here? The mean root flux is 16.9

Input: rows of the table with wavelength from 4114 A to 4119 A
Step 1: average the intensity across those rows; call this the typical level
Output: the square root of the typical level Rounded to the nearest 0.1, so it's 17.9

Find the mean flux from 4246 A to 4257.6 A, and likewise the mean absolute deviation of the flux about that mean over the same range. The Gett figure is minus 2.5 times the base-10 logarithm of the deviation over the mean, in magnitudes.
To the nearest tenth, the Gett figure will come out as 3.1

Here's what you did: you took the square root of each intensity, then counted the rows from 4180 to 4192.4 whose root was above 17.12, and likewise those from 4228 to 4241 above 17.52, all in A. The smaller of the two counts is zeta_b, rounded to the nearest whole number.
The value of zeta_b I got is 7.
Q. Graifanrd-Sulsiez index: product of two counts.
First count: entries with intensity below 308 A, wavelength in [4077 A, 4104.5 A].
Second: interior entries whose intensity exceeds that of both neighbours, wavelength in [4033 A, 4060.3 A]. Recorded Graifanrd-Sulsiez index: 104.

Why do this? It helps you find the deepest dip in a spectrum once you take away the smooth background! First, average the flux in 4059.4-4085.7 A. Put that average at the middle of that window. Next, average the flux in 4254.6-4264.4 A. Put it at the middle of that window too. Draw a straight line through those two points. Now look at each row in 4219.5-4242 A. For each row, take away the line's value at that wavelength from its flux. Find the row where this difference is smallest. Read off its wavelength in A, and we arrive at 4224.86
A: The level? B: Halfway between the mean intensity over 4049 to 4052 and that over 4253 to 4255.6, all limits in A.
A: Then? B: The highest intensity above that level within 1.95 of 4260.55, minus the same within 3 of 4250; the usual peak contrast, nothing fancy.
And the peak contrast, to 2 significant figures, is -36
